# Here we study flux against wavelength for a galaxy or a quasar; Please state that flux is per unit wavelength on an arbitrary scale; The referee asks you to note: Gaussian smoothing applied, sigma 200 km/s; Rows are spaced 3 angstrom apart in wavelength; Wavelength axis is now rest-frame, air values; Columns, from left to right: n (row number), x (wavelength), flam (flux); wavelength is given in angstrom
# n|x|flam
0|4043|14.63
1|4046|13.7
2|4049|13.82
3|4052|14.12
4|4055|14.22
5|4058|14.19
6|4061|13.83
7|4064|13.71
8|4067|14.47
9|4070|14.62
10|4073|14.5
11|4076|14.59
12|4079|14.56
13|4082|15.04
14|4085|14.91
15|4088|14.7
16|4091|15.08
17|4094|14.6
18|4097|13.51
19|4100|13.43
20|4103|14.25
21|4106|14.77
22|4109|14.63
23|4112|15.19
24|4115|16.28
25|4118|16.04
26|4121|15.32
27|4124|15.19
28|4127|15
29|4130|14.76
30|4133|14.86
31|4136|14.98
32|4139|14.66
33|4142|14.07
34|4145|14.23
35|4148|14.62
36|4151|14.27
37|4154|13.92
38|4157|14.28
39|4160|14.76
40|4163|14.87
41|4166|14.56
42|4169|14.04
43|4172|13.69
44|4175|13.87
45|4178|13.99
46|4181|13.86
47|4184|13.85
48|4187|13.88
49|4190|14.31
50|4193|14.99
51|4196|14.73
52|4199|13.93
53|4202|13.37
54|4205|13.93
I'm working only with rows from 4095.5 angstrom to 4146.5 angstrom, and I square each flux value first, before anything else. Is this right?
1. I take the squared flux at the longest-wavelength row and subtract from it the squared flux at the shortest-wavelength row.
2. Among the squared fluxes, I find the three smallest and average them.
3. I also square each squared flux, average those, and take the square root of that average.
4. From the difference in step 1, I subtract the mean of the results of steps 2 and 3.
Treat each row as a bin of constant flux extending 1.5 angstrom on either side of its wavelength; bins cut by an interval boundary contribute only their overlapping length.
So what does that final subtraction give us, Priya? -183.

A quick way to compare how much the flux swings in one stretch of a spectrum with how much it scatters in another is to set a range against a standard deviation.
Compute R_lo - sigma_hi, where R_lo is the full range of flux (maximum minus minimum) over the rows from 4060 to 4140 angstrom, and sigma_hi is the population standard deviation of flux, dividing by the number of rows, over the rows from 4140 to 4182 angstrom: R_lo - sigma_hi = 2.5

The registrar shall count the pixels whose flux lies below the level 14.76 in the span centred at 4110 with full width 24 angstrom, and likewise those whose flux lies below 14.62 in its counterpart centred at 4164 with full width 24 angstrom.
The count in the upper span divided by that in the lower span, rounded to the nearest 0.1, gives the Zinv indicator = 2.0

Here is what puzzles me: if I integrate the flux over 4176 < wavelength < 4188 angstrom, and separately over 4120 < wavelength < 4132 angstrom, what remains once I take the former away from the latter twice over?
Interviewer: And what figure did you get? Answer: -153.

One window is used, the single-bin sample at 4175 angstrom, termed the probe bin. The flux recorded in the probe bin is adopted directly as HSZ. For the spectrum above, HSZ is 13.87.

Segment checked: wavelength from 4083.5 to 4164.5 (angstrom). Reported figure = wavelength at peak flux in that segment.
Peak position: 4115 angstrom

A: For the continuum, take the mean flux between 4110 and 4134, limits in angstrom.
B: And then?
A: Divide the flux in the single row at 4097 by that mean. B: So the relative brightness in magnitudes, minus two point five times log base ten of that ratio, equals 0.137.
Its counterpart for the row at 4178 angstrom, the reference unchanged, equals 0.099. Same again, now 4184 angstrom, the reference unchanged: 0.110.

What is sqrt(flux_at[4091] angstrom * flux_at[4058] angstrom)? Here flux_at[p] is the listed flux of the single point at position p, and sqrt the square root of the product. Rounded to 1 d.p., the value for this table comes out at 14.6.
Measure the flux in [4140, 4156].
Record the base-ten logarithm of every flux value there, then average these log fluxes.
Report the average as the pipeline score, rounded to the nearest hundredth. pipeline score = 1.15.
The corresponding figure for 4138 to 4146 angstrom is 1.16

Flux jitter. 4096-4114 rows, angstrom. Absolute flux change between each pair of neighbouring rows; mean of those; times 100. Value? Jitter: 42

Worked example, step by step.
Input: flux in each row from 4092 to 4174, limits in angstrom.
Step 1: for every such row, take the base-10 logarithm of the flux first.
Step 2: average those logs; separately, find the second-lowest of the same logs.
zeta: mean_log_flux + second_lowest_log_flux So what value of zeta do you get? 2.30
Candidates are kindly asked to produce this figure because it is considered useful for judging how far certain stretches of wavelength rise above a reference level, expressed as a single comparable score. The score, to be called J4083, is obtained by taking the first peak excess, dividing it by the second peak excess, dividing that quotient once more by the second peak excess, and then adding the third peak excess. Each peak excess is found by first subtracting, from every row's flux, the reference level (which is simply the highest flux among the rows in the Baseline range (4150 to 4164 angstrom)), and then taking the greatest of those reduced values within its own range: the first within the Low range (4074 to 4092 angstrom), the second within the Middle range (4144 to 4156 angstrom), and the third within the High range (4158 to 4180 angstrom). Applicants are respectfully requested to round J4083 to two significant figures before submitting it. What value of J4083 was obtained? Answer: 3.4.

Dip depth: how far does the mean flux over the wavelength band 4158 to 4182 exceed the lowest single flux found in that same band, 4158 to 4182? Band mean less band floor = 0.52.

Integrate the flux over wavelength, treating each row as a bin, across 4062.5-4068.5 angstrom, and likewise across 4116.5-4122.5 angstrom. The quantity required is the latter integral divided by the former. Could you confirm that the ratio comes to 1.11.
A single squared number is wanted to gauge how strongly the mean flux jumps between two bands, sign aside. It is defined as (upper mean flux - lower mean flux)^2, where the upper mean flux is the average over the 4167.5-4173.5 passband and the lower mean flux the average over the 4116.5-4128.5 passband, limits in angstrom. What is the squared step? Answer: 2.3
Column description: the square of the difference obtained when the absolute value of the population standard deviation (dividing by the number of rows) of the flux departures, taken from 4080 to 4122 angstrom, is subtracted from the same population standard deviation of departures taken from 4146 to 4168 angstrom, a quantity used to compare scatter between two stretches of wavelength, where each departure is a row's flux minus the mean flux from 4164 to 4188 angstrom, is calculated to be 0.21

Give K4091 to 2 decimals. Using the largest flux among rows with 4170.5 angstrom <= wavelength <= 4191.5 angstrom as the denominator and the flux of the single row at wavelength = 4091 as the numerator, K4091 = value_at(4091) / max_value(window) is 1.05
